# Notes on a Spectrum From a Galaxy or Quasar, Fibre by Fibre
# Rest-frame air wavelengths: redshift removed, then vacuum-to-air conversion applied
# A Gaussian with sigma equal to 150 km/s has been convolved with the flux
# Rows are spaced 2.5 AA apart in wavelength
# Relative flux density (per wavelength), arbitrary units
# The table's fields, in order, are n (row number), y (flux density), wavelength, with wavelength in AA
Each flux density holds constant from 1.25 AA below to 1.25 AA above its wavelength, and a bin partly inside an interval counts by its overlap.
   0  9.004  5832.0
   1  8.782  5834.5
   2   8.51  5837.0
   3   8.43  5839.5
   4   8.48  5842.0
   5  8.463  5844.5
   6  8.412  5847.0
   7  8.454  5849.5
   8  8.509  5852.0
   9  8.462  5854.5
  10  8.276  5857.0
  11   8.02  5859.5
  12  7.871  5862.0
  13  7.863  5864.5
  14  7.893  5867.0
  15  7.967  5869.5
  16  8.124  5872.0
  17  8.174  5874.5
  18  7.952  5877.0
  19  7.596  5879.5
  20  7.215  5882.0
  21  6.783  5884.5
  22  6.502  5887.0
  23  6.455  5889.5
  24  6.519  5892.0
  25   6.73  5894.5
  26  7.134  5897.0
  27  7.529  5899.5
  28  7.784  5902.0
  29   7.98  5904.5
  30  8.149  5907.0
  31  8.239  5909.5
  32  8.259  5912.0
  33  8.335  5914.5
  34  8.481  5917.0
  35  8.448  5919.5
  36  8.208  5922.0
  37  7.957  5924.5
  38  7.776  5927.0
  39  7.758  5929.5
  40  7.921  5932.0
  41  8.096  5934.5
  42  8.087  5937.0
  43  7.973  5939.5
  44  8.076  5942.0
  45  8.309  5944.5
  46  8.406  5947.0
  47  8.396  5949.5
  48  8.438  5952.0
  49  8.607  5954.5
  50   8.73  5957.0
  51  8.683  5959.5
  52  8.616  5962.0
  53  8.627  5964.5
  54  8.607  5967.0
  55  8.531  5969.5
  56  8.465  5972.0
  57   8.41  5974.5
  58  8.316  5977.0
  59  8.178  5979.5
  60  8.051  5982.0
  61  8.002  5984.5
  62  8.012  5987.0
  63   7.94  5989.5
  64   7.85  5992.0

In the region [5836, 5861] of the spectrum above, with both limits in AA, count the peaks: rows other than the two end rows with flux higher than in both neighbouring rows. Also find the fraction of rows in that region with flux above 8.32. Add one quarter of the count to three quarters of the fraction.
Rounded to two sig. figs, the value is 1.1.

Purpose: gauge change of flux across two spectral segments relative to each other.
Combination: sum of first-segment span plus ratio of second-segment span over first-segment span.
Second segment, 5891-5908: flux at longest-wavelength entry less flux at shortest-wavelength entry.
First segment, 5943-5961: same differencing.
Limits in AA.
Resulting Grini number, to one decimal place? 4.7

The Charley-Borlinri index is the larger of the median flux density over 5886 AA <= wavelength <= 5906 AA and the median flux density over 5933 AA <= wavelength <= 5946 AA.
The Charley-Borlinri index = 8.09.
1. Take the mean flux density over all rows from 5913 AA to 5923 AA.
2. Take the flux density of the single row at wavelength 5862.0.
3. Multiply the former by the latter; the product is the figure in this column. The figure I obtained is 65.9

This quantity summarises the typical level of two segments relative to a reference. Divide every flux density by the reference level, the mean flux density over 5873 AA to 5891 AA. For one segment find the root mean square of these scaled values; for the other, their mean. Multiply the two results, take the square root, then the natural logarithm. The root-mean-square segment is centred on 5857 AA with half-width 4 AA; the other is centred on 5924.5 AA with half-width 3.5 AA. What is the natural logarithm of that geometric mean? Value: 0.114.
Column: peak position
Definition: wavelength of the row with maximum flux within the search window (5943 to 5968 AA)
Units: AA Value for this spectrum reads 5957.0 AA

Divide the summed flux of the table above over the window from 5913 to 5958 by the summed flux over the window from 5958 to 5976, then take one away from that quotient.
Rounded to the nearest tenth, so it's 1.5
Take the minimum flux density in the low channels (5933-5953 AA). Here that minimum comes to 7.973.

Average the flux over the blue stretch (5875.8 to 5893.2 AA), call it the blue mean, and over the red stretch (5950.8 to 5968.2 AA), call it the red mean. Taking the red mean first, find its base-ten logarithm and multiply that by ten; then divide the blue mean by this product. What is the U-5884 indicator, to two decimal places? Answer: 0.75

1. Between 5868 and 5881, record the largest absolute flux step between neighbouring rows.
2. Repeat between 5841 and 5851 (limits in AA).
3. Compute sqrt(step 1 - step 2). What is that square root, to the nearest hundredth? 0.55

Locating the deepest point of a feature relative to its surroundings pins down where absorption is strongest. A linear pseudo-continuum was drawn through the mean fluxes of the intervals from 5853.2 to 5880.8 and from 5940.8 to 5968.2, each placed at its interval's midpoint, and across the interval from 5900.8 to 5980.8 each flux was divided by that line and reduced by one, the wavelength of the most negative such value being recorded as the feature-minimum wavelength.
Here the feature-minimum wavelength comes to 5929.5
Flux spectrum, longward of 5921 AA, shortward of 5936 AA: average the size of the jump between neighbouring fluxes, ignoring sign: 0.16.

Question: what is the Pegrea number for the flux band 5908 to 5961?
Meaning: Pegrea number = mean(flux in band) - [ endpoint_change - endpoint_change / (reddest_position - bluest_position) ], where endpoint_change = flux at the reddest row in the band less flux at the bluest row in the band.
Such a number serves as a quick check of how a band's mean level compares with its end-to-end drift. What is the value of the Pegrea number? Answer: 7.8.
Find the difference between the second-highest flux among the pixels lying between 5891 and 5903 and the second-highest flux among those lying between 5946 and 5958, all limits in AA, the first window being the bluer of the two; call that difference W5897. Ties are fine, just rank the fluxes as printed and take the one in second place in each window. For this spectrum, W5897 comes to -1.1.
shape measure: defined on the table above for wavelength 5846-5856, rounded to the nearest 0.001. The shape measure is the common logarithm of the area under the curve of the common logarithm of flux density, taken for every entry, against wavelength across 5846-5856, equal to 0.967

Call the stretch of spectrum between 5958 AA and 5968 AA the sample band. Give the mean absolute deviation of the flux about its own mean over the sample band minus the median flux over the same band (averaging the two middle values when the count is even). -8.6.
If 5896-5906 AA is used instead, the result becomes -7.4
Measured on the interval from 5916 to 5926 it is -8.1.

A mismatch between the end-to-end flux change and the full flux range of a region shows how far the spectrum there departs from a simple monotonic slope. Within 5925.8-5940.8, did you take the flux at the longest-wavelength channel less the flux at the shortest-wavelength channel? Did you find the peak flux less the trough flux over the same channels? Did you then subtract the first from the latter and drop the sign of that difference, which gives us 0.1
